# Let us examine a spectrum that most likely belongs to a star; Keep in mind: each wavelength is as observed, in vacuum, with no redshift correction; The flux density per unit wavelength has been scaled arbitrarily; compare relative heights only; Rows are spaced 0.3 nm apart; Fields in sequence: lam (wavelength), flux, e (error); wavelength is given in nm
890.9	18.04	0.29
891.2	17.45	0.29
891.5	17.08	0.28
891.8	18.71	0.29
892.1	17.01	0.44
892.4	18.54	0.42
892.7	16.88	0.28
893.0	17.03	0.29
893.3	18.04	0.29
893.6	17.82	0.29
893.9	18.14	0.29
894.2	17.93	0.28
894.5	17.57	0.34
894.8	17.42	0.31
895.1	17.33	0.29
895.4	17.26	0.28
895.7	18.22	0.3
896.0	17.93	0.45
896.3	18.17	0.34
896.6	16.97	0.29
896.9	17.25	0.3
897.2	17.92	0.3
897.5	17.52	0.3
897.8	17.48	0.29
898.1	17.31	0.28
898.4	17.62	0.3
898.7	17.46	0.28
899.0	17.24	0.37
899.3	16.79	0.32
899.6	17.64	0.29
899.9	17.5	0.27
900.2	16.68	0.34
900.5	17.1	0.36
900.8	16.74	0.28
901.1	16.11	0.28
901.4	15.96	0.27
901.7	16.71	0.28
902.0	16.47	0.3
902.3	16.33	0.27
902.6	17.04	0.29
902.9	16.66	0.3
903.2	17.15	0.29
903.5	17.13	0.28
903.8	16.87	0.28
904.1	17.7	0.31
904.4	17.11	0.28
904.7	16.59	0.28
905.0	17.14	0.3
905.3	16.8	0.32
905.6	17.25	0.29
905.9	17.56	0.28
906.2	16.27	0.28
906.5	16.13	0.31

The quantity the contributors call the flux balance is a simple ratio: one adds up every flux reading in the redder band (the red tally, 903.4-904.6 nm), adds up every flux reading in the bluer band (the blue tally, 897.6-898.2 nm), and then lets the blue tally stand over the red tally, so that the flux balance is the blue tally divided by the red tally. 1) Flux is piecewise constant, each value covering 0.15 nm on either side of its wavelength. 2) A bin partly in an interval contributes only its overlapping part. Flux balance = 0.5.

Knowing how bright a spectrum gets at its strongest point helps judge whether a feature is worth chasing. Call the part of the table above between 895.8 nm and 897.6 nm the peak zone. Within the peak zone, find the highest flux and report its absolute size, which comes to 18.17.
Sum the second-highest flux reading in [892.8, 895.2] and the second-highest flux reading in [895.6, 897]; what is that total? 36.2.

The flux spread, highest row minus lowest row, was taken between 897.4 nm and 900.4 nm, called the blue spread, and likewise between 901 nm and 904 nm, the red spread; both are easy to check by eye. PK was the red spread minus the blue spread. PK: 0.2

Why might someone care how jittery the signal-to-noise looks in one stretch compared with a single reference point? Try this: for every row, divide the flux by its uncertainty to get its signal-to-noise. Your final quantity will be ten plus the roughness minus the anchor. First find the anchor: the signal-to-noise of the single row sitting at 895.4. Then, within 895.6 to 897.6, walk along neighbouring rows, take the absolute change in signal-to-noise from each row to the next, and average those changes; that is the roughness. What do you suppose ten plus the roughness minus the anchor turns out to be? -44.3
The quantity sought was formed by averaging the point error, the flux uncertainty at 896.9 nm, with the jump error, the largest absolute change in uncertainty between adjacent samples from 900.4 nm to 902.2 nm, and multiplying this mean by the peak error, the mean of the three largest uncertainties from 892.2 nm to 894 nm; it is 0.063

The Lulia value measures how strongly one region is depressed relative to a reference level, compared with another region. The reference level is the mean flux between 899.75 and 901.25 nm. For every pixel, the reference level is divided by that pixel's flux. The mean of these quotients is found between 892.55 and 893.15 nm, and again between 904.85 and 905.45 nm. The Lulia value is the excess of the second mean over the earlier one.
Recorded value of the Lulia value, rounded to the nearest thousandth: -0.001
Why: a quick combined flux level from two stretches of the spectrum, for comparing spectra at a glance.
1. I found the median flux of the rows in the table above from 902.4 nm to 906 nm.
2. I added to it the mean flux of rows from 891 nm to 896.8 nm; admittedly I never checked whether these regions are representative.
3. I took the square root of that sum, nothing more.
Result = 5.90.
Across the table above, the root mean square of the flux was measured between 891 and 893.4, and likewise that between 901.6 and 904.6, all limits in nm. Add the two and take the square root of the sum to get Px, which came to 5.88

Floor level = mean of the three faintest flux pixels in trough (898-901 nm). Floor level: 16.7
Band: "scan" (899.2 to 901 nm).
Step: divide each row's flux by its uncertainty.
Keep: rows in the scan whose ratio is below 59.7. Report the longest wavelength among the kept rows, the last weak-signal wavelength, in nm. 900.5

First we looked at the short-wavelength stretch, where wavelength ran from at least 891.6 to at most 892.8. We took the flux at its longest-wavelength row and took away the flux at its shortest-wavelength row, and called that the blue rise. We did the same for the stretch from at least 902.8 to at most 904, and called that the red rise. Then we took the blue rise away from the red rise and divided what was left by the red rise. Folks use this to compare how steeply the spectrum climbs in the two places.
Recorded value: 9.7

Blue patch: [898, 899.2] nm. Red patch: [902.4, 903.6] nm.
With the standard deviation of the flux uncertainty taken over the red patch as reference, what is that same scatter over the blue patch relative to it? 5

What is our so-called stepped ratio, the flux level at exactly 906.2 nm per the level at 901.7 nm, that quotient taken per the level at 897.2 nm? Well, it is 0.0543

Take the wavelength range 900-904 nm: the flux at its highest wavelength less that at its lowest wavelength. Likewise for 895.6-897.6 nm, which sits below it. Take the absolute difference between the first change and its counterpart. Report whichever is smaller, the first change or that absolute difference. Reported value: 0.19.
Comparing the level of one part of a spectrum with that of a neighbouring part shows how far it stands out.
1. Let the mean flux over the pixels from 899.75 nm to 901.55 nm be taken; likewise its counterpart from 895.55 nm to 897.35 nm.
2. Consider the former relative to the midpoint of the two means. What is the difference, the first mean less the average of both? -0.53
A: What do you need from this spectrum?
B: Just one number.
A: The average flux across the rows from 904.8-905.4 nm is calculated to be 17.0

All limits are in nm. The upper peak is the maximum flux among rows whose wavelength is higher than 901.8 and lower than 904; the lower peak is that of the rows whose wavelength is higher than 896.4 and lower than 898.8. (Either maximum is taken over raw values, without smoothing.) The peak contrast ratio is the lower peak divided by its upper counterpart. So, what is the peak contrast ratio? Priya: 1.04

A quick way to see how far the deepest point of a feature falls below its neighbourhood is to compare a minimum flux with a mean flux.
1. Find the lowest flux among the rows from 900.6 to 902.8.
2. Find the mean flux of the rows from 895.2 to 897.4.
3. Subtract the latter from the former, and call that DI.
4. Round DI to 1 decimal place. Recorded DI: -1.7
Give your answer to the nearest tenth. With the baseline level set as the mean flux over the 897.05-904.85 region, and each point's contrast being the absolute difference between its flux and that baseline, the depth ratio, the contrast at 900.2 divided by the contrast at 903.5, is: 3.6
